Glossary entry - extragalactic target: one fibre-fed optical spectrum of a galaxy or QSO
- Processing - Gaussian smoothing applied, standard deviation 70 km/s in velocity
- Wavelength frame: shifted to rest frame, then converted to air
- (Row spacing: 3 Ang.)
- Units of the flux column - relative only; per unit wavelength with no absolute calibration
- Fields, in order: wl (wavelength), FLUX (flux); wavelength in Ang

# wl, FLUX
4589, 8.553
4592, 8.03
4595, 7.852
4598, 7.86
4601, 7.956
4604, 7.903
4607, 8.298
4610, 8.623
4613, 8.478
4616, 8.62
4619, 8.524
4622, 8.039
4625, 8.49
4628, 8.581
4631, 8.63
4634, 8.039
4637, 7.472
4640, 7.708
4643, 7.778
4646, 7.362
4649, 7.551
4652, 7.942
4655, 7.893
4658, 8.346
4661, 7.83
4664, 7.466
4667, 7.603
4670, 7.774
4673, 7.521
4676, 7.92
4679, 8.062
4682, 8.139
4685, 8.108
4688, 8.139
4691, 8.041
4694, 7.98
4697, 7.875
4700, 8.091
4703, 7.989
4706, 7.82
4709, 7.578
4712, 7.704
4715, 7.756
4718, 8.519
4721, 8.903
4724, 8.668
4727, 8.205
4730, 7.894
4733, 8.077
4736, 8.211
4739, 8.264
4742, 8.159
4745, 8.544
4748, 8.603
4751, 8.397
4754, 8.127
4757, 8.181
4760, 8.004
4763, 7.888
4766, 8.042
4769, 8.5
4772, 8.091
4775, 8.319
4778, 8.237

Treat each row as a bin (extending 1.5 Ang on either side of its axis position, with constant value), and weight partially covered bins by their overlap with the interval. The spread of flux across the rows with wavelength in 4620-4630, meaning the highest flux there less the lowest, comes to 0.54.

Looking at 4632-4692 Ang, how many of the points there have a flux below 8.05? 15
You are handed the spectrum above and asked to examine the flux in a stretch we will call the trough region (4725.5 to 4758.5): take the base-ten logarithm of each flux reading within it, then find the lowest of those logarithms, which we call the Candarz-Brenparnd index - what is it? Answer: 0.897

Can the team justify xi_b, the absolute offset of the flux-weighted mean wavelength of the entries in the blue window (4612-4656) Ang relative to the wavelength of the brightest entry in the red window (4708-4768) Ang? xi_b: 87.5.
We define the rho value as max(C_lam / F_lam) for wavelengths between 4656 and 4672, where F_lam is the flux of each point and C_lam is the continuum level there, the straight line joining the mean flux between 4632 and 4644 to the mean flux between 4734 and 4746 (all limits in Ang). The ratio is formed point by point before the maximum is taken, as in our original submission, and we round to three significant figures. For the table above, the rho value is 1.06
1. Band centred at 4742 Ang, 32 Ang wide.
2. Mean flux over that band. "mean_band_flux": 8.24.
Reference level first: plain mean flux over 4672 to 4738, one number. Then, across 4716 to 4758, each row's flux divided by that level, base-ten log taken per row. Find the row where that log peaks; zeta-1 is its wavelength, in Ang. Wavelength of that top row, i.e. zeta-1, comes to 4721 Ang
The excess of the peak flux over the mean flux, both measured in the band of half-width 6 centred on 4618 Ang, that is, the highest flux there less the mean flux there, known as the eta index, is 0.20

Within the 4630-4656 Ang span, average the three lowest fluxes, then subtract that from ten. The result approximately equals 2.5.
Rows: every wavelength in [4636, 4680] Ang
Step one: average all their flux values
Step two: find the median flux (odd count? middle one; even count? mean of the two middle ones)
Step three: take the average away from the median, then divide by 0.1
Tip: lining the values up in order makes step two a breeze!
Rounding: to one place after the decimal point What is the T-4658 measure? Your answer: 0.3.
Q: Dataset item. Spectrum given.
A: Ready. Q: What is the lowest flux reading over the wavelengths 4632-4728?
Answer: 7.362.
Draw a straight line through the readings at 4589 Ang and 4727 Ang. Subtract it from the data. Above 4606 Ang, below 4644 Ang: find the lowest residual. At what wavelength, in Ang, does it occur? 4637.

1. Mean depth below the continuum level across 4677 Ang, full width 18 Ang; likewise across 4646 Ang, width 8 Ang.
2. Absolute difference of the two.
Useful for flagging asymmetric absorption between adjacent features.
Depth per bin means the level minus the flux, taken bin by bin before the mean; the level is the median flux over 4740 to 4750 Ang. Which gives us 0.36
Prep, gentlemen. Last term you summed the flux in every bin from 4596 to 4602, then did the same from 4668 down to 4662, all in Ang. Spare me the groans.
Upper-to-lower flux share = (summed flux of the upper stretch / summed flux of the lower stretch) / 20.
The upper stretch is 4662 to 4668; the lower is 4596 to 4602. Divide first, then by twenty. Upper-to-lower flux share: 0.0476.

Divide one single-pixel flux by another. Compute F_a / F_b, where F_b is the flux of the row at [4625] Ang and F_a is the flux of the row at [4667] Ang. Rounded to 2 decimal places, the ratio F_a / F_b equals 0.90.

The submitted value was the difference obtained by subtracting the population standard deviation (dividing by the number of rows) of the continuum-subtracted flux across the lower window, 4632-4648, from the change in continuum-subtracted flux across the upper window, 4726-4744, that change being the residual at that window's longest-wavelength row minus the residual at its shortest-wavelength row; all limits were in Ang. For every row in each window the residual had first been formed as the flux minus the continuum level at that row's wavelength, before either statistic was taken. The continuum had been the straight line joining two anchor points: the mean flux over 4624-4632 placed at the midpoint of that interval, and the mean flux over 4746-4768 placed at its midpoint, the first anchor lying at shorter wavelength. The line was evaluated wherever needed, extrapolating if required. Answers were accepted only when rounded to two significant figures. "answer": -0.23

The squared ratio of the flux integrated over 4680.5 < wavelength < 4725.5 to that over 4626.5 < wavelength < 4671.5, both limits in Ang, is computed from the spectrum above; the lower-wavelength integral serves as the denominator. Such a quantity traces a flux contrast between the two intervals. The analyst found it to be 1.06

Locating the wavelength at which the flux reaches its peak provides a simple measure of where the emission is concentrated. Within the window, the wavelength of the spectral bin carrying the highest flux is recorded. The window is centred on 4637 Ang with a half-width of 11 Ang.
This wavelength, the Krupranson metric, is 4631 Ang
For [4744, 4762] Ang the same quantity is 4748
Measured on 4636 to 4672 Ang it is 4658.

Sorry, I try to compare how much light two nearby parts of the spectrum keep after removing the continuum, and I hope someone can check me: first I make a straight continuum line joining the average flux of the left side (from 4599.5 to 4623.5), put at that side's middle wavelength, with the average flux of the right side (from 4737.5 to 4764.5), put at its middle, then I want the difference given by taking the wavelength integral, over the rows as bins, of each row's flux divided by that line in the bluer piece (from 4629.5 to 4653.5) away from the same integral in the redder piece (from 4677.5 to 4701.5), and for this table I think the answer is 0.77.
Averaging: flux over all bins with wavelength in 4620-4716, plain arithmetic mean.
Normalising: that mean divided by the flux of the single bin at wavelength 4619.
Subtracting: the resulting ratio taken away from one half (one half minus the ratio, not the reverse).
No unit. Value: -0.43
